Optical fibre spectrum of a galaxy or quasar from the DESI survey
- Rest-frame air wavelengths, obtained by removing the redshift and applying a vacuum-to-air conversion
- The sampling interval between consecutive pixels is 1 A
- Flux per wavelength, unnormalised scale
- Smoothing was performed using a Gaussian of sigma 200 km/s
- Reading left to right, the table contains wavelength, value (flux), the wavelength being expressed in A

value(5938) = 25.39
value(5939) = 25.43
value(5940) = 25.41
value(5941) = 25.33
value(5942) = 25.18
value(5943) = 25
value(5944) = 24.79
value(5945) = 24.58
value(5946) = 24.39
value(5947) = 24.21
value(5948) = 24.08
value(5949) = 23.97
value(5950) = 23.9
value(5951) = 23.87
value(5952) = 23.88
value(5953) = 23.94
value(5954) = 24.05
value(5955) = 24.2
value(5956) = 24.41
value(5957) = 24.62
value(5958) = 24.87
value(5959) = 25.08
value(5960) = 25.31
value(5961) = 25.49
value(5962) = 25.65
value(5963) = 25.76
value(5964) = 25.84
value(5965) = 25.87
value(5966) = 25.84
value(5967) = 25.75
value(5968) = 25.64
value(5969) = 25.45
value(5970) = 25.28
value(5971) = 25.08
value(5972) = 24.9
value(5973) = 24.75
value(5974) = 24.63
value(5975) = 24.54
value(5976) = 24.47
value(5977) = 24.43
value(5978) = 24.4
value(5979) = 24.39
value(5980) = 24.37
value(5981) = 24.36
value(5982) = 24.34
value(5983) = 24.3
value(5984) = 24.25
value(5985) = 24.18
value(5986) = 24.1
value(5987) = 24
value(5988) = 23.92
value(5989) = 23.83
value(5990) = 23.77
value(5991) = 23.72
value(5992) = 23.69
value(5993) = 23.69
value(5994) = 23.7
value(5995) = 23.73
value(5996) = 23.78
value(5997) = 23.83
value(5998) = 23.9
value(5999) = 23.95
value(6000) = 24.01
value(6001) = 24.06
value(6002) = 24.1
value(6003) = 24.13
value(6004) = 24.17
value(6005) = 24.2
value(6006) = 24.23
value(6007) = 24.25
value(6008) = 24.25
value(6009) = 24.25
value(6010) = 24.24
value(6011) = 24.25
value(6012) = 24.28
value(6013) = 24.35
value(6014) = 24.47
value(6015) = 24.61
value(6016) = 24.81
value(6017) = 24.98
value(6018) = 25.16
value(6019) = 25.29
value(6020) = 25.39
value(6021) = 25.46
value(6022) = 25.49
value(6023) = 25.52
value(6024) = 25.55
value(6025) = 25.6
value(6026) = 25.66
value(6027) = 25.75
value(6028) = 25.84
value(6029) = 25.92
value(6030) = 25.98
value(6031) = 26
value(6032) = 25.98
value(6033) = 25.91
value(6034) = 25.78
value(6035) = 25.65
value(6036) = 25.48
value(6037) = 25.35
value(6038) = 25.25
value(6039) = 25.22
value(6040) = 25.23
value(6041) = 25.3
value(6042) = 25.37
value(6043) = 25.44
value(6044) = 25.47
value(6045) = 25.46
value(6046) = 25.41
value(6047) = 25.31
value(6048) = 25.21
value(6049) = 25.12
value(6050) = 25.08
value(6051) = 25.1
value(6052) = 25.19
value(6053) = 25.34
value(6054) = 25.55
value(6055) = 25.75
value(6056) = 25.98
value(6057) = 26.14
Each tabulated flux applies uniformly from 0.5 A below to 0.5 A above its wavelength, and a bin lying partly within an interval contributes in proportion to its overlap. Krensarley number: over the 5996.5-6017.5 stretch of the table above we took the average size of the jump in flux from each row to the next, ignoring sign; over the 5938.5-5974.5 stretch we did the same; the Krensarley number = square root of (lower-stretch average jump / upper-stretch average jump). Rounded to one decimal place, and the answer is 1.5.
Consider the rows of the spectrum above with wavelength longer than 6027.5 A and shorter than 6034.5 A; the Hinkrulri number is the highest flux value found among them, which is 26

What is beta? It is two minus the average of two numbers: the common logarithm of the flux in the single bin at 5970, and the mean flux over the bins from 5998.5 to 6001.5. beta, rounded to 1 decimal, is -10.7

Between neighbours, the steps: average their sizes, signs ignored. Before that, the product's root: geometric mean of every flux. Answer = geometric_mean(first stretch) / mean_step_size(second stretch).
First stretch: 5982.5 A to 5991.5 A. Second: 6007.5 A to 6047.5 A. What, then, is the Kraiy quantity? 316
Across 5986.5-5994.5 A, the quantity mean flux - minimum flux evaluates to 0.100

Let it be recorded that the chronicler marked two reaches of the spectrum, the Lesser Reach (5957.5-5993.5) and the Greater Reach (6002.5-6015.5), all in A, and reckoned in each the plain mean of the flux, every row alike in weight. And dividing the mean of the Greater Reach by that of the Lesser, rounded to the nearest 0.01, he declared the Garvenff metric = 0.98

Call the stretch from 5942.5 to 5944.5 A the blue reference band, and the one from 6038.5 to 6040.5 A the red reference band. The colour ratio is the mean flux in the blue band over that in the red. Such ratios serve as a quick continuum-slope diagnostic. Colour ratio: 0.99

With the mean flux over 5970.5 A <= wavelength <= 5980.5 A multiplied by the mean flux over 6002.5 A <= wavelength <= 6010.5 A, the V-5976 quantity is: 596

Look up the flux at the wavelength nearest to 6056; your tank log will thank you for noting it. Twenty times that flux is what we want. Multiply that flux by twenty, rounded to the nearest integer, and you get 520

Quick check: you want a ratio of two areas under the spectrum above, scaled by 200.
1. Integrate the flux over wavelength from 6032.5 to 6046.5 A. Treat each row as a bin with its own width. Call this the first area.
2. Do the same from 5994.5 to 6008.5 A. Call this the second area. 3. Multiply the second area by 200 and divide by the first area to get 189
